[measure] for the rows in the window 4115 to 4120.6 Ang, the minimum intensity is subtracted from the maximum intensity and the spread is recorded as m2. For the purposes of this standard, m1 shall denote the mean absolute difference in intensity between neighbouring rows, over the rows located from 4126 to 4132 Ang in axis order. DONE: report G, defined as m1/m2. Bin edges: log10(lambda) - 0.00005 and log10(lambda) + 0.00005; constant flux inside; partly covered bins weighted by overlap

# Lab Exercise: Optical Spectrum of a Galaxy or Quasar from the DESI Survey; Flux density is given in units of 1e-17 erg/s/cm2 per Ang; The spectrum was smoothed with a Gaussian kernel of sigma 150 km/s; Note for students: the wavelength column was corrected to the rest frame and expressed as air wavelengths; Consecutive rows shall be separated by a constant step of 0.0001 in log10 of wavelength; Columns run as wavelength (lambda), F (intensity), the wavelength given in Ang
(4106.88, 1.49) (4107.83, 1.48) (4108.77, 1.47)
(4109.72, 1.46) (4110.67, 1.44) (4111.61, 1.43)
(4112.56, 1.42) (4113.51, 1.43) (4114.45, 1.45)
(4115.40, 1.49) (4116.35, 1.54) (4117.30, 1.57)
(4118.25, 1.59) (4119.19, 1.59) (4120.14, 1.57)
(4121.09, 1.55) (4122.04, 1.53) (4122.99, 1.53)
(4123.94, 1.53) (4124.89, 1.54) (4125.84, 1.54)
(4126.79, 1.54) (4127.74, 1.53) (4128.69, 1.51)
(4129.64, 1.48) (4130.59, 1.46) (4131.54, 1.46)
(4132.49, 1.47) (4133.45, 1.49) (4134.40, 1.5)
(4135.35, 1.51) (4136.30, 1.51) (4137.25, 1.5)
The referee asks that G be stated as 0.16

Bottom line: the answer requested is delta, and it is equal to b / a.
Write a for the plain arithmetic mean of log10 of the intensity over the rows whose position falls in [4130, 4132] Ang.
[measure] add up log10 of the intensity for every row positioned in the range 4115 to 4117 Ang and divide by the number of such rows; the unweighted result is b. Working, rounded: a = 0.164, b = 0.180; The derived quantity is 1.10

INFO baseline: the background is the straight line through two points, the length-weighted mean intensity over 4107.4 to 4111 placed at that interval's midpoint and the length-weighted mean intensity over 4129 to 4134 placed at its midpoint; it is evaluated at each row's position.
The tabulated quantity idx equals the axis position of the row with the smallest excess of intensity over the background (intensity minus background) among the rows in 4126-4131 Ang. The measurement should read 4130.59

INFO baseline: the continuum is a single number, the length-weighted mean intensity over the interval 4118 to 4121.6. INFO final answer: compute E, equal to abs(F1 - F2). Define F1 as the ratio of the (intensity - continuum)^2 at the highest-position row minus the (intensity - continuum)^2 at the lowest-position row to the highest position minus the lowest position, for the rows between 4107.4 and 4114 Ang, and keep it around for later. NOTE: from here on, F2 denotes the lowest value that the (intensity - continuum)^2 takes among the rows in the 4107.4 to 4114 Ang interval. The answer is 0.007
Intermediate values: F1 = 0.0021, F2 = 0.0092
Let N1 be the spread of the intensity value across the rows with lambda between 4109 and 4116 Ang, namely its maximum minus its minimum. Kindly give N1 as 0.070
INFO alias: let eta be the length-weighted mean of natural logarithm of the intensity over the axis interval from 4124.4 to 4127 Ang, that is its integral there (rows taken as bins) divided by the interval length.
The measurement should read 0.432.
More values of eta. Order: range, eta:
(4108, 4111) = 0.378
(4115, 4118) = 0.430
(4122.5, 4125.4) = 0.427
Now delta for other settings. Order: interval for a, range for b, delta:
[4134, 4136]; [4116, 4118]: 1.08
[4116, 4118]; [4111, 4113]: 0.80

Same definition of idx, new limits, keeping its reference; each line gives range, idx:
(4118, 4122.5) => 4122.04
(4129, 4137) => 4131.54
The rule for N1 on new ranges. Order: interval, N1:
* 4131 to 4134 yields 0.030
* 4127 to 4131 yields 0.070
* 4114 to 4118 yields 0.120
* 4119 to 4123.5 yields 0.060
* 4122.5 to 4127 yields 0.010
